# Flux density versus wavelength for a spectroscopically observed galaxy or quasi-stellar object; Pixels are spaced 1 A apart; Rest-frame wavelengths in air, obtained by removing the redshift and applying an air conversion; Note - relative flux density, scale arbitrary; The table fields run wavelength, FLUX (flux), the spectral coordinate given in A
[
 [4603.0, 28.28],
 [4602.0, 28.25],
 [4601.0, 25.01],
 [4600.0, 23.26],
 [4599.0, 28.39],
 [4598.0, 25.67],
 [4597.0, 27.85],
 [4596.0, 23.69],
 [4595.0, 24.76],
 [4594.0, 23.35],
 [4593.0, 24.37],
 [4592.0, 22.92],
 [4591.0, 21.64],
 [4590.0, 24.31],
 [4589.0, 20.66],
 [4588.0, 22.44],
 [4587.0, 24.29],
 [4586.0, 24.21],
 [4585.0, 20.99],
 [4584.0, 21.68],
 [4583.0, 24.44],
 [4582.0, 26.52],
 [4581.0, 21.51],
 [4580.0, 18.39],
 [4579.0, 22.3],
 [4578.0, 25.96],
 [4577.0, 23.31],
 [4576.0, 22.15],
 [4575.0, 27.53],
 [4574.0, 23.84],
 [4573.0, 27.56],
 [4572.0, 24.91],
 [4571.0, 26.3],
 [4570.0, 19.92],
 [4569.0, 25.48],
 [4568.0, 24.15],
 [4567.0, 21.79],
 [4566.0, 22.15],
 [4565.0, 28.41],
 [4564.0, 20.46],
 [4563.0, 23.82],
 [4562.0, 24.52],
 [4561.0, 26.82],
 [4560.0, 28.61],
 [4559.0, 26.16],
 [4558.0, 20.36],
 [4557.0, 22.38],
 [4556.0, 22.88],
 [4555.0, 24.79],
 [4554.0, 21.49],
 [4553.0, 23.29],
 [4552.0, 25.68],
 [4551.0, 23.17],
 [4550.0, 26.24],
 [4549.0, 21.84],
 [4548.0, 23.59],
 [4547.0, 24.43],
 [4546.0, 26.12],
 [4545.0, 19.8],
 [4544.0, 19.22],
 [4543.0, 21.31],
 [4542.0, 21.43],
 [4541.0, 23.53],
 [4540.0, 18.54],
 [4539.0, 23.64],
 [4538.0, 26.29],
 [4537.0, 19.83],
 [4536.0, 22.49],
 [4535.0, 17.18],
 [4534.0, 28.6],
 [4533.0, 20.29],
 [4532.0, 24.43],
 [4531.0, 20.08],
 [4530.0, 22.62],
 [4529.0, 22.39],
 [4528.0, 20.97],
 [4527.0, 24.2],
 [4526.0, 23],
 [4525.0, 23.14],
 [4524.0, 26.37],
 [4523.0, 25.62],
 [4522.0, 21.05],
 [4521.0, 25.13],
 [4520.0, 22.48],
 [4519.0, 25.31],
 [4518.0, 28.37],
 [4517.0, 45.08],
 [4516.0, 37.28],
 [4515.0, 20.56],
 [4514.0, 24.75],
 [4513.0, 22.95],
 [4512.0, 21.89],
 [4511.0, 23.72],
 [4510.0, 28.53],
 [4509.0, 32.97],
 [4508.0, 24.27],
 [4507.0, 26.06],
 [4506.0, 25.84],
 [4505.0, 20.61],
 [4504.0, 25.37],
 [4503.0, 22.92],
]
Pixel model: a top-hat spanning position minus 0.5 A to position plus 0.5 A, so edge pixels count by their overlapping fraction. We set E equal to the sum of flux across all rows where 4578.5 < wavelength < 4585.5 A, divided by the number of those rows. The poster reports 22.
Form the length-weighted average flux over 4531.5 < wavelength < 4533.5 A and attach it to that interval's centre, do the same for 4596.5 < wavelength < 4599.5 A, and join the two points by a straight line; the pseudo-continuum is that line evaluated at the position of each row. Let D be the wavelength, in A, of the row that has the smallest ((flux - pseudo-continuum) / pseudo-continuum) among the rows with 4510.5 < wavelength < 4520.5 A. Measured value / 4515.0 A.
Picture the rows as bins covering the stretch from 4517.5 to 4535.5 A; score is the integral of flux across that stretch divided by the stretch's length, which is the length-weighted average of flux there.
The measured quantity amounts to 23.4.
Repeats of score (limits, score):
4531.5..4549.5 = 22.4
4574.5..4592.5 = 23.1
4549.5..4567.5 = 24.1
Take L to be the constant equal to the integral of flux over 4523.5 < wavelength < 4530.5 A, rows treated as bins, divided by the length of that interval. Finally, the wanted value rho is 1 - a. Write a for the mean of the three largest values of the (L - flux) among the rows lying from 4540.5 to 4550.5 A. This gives -2.1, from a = 3.1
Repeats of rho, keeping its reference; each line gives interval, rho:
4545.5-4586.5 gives -2.7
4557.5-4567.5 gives -1.4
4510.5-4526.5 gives -1.1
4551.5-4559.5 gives -0.8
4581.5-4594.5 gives -1.1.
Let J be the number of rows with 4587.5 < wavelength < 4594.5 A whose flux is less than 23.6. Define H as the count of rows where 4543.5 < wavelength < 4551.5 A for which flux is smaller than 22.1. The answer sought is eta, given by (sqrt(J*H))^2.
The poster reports 15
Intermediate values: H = 3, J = 5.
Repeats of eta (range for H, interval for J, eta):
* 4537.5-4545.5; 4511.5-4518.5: 15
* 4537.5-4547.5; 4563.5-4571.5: 20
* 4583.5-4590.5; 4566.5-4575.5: 6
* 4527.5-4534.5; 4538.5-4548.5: 21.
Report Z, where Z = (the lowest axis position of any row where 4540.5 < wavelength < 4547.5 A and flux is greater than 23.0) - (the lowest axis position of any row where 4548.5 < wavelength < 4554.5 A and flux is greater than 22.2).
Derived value -9 A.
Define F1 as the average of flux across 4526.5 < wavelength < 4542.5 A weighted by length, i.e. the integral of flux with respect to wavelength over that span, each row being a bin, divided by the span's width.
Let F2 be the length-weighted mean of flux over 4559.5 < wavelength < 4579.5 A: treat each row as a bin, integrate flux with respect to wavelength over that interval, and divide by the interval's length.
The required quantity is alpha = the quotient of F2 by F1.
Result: 1.10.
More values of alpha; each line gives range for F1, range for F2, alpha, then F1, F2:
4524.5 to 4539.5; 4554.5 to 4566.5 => 1.07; 22.6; 24.3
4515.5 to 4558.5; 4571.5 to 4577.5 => 1.04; 23.9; 24.9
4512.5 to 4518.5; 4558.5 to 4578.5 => 0.83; 29.8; 24.7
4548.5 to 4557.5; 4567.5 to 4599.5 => 1.02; 23.5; 23.9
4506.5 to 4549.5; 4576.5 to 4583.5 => 0.96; 24.2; 23.2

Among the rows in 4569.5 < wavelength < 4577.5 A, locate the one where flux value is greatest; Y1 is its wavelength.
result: 4573.0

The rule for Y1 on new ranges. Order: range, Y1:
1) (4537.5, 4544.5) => 4538.0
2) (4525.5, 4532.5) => 4532.0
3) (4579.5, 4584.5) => 4582.0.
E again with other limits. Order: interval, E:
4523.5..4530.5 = 23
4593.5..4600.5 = 25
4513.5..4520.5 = 29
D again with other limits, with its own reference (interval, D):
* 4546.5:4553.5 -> 4549.0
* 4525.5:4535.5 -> 4535.0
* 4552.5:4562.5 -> 4558.0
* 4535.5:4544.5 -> 4540.0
